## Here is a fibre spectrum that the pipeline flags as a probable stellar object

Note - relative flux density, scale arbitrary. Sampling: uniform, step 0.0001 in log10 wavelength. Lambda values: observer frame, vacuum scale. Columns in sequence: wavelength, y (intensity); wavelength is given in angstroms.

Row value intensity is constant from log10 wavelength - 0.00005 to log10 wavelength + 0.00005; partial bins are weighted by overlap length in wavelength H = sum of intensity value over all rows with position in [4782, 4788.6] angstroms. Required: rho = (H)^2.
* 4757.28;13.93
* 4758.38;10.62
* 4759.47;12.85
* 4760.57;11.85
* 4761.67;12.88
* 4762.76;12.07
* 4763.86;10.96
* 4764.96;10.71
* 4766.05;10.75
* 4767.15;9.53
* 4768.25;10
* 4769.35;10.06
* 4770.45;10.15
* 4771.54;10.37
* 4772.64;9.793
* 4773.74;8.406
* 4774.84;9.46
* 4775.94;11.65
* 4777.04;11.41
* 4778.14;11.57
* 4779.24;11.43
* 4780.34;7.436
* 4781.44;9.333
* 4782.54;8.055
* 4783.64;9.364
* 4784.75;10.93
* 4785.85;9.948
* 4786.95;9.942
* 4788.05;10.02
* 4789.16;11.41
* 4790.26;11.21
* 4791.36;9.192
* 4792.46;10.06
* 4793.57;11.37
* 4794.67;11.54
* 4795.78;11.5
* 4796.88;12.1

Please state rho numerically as 3394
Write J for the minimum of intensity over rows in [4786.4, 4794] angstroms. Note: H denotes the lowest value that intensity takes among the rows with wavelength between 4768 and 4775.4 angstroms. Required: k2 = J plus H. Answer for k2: 17.6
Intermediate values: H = 8.406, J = 9.192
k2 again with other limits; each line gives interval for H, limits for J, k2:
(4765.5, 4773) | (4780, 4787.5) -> 17.0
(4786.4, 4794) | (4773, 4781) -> 16.6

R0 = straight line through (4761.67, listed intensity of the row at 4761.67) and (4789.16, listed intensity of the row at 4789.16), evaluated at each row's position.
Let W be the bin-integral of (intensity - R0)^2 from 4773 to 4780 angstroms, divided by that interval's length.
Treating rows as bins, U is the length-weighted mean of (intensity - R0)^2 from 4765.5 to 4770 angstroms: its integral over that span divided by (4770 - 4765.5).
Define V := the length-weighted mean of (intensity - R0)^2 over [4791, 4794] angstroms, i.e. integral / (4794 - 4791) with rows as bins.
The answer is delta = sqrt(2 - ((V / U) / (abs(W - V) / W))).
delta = 1.22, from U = 6.3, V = 1.9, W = 4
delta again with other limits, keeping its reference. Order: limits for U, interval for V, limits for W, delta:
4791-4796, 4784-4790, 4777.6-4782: 0.46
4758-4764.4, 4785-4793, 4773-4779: 0.43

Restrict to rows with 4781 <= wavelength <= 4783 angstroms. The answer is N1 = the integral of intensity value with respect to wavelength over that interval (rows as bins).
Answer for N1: 17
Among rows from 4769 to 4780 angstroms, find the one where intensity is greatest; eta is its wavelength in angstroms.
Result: 4775.94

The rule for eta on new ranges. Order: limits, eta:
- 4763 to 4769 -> 4763.86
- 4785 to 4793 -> 4789.16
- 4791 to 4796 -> 4794.67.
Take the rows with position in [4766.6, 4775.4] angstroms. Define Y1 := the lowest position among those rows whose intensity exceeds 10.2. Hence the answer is 4771.54 angstroms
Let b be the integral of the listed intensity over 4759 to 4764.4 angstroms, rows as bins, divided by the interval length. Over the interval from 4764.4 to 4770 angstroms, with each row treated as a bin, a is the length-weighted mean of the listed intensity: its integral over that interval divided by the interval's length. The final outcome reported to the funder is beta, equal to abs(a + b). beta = 22.3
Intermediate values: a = 10.2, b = 12.1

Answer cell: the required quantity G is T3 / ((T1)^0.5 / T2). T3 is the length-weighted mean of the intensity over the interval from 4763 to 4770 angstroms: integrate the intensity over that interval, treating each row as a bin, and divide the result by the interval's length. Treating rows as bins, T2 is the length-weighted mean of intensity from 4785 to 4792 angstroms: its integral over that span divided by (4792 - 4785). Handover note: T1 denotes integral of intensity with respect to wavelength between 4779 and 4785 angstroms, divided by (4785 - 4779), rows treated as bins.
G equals 35.3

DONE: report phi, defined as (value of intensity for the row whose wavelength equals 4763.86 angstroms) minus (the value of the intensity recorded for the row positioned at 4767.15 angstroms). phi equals 1.4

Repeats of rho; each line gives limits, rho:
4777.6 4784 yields 3270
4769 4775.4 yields 3392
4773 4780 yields 4087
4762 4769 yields 4099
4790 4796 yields 4208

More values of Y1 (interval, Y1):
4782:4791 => 4784.75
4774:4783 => 4775.94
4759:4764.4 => 4759.47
